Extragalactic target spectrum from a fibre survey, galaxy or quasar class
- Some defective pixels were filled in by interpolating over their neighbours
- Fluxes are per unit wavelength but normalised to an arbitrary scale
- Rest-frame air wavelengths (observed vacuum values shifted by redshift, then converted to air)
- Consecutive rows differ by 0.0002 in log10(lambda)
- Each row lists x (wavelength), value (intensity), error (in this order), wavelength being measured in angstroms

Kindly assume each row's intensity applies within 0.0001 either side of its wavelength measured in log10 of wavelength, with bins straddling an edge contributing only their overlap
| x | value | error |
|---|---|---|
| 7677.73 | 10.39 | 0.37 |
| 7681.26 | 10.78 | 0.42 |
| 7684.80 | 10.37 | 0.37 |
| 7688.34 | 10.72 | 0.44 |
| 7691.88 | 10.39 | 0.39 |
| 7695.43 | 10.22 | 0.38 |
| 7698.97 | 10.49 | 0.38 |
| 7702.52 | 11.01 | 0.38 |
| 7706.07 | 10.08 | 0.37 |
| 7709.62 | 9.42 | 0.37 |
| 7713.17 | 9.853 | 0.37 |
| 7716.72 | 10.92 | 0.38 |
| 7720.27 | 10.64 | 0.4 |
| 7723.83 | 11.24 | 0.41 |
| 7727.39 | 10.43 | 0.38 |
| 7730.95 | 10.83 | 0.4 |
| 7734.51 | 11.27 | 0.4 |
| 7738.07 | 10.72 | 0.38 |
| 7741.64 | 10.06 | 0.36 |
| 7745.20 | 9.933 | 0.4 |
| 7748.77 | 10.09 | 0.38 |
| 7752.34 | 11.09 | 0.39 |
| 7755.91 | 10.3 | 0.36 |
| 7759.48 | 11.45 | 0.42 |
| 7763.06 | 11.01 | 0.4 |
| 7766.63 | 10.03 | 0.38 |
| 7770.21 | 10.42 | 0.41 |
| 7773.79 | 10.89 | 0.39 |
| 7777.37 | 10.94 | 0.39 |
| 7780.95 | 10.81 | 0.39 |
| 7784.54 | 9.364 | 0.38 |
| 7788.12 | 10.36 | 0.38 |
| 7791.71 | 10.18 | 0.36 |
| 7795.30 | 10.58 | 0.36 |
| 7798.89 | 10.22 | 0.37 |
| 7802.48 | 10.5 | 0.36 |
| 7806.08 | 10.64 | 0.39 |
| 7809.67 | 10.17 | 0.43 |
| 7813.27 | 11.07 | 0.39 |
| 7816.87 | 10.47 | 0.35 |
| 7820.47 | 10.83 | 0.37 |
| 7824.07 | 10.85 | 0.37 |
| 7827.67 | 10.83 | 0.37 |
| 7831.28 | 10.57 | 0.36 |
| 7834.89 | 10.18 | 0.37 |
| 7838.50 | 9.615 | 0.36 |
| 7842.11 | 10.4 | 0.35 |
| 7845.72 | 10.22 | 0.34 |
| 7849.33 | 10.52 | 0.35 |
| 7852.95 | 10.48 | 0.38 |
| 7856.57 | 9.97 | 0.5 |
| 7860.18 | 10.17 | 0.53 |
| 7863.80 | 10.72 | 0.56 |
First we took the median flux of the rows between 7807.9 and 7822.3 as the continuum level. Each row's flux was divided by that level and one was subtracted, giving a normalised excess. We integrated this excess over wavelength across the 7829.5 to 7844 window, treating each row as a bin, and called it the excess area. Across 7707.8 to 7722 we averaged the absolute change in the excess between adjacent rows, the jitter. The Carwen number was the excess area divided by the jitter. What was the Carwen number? -11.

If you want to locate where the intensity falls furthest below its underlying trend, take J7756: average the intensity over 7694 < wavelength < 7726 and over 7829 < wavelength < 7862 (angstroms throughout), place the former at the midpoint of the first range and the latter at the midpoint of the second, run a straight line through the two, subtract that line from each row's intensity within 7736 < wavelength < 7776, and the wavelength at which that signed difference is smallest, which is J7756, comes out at 7745.20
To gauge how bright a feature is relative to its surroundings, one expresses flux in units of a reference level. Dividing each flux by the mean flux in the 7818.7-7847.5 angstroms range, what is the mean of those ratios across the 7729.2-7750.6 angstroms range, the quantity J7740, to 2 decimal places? 1.00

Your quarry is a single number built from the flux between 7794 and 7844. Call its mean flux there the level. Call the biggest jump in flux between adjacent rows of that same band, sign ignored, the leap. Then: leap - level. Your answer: -9.6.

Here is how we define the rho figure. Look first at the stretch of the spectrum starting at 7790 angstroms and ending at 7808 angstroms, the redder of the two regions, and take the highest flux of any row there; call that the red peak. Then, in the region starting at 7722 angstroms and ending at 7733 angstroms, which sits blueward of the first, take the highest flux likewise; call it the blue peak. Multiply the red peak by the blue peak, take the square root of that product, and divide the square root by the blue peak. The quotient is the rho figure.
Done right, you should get 0.97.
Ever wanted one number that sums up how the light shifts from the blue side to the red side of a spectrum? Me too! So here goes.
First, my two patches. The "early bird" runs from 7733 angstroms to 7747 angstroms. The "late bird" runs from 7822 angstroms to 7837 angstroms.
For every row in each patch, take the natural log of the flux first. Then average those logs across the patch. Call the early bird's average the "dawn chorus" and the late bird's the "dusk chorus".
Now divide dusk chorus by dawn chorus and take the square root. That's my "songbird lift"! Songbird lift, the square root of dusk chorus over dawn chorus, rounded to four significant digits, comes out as 1.002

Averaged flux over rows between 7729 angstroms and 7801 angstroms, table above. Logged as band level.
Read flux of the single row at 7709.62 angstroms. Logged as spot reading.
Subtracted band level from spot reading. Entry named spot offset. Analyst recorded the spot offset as -1.11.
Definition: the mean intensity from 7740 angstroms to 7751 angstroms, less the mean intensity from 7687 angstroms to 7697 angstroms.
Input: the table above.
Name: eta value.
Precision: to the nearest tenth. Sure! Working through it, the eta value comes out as -0.4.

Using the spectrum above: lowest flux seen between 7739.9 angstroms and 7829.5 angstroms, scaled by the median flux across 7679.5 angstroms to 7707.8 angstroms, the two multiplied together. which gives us 98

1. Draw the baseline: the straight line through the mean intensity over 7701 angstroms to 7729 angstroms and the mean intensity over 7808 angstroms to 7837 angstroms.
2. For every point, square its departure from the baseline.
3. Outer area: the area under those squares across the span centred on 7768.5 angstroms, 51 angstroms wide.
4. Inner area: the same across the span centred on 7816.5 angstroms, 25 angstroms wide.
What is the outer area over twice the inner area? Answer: 3.7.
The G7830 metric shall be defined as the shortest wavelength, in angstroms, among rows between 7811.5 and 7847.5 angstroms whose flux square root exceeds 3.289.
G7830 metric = 7813.27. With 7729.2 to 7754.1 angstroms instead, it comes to 7730.95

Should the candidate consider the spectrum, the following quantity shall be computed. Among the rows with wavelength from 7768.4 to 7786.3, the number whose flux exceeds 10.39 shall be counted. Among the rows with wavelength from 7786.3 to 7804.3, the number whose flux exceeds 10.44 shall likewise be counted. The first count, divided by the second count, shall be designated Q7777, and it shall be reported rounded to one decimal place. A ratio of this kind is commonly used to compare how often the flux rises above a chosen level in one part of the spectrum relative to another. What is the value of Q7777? 2.0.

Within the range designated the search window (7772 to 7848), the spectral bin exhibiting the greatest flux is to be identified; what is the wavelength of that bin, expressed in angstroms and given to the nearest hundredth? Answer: 7813.27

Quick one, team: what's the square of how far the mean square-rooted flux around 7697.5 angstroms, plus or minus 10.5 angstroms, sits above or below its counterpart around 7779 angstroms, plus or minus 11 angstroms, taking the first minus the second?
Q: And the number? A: 0.0000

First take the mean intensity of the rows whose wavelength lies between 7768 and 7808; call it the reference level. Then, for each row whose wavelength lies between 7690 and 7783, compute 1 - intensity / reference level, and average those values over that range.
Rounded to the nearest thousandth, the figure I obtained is -0.011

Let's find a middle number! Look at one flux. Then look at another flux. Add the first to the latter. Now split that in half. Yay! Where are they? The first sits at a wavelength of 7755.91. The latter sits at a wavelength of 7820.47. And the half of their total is 10.6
